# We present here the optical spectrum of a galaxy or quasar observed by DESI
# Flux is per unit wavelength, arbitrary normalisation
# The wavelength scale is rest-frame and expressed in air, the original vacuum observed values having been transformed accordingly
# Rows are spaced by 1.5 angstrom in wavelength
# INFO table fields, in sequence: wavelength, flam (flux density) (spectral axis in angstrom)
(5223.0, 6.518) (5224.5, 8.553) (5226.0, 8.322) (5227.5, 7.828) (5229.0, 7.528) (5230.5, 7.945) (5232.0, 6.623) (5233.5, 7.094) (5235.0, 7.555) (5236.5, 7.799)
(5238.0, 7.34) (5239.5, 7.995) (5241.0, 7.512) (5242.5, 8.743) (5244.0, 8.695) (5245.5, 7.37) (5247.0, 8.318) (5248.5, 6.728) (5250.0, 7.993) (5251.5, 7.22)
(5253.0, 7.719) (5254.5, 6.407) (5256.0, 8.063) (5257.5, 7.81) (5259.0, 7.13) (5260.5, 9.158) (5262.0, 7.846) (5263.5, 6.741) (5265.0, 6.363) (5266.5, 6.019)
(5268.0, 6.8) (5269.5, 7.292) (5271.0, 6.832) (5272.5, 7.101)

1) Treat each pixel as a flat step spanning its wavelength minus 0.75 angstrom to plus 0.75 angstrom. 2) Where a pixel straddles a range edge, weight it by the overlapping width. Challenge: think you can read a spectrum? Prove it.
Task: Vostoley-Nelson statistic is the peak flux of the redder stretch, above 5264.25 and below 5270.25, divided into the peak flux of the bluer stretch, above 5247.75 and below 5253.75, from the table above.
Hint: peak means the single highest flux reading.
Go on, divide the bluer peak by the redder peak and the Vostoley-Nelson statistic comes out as 1.10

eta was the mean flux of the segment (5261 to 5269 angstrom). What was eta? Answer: 6.8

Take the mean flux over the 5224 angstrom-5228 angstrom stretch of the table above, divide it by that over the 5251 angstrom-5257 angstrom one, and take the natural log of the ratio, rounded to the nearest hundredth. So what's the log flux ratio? 0.11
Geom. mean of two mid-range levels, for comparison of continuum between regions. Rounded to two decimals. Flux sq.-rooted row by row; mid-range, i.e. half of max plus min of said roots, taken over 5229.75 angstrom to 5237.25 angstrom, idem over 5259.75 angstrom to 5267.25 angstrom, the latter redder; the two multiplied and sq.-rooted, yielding 2.72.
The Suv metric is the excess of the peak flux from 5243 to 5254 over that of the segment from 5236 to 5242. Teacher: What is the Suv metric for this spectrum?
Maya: 0.7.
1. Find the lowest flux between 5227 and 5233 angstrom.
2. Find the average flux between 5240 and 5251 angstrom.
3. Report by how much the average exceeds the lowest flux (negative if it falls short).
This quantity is 1.3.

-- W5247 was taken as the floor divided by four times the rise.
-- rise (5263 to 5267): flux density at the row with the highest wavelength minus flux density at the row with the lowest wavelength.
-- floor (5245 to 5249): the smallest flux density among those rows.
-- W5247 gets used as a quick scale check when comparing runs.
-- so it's -2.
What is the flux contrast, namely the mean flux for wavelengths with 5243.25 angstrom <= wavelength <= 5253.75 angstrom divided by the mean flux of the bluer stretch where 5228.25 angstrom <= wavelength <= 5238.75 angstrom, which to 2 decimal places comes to 1.04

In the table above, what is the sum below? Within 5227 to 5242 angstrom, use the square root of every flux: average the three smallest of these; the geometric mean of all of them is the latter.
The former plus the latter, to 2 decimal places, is 5.39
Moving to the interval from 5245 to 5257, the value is 5.33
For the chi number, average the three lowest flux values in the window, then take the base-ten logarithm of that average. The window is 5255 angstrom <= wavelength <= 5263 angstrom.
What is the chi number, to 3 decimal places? 0.881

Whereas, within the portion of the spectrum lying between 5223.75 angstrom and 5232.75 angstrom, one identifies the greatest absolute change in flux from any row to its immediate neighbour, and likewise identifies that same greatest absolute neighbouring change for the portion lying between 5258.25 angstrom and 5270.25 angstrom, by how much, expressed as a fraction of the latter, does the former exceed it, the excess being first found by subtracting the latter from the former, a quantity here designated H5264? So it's -0.35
